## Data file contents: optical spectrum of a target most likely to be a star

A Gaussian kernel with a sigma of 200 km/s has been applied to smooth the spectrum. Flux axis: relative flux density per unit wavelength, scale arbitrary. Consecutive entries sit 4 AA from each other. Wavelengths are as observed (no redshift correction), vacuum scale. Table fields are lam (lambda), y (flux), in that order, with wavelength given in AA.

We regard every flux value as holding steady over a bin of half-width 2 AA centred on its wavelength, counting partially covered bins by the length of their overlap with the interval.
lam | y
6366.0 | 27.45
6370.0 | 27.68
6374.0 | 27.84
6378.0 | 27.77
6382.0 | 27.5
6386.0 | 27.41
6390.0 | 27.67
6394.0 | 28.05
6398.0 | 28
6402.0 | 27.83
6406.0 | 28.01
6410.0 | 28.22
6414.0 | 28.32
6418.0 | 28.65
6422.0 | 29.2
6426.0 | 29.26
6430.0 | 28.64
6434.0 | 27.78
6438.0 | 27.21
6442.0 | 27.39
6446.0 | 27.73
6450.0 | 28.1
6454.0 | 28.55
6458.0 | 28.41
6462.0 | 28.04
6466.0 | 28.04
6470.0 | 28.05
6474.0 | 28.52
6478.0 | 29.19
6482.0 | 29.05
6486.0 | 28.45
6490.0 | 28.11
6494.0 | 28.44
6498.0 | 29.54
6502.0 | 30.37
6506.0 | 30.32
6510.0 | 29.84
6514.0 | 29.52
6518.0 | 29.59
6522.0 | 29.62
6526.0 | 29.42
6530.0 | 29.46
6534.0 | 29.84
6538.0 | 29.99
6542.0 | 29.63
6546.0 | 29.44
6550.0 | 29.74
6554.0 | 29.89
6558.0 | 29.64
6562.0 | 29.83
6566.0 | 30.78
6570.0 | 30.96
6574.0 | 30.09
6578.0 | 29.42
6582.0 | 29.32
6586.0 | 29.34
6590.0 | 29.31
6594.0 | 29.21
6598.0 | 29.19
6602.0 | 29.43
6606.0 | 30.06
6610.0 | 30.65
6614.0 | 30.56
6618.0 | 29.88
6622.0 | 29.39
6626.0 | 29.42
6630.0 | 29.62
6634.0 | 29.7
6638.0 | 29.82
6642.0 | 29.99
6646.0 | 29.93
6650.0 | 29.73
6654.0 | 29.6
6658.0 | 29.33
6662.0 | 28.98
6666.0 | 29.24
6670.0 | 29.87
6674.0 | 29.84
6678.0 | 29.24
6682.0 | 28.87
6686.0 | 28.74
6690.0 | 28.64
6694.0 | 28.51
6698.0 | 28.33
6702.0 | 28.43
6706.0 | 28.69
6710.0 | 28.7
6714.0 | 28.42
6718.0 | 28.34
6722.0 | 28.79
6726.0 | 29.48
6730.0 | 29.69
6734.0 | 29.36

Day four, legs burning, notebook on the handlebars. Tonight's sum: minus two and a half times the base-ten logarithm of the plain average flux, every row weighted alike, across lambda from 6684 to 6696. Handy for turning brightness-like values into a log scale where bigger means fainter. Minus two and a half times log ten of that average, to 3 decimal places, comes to -3.642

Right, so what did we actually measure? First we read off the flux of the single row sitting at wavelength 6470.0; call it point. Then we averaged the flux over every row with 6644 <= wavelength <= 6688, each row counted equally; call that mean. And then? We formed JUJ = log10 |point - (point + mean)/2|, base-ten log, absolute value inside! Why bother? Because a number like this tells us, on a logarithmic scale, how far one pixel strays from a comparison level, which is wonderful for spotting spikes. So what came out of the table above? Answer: -0.17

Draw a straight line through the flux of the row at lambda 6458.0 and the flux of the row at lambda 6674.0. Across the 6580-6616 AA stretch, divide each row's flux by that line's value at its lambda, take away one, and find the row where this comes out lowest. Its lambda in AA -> 6598.0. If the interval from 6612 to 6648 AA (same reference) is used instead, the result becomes 6622.0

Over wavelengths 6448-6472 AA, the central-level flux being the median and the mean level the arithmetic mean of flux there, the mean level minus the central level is 0.123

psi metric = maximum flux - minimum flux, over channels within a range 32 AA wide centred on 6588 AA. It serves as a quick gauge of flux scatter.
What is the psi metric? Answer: 0.90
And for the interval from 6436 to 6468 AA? 1.34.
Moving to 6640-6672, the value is 1.01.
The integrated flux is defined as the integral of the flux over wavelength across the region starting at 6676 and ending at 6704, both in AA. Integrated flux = 803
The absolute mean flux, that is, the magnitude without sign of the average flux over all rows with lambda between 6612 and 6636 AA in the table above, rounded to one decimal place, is 29.8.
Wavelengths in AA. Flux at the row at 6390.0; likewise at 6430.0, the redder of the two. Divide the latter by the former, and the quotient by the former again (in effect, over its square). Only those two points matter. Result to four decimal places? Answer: 0.0374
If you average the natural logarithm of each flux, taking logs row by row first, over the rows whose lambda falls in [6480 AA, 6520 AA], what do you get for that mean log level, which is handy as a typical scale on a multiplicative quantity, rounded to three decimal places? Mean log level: 3.378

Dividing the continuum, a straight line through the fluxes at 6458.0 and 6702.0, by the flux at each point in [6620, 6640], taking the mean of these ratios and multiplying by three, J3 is 2.88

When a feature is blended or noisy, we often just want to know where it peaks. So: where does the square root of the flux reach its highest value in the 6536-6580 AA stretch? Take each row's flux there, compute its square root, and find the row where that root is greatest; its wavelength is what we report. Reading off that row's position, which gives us 6570.0 AA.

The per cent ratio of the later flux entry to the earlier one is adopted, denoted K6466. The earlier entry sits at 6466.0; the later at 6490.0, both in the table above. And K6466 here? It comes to 100.2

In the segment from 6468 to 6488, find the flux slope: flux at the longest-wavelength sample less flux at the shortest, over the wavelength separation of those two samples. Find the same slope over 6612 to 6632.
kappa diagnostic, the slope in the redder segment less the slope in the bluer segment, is -0.084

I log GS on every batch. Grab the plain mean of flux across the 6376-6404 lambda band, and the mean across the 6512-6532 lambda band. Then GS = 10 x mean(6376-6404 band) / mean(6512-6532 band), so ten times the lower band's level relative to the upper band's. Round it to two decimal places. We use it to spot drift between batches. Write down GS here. 9.40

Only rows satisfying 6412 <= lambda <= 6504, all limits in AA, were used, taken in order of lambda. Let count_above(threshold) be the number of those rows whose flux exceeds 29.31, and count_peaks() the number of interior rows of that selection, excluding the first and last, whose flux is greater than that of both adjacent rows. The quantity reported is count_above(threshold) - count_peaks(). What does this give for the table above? -1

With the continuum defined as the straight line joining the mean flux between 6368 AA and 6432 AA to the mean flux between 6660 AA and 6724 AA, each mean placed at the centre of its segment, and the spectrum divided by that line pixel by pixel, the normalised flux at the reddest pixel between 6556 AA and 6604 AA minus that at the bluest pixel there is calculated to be -0.01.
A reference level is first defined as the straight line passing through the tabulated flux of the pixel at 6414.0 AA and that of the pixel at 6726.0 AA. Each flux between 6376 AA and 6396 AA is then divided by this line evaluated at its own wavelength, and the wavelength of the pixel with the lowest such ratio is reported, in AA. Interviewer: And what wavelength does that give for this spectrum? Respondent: 6386.0 AA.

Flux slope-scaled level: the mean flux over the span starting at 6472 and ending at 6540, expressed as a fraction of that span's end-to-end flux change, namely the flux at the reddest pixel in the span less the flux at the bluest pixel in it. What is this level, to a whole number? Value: 20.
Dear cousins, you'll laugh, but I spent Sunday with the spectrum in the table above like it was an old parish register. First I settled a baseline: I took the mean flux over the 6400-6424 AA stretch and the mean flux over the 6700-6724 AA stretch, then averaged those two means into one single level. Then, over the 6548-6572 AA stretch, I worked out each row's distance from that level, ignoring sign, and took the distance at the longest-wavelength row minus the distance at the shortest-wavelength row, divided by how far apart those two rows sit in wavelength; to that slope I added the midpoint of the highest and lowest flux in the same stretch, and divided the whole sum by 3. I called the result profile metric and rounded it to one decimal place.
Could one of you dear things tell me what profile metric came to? 10.1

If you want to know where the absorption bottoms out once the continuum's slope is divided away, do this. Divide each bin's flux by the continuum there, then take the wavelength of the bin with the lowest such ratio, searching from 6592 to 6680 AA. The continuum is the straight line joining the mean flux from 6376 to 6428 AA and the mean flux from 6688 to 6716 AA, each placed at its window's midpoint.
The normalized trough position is 6662.0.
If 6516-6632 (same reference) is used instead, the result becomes 6598.0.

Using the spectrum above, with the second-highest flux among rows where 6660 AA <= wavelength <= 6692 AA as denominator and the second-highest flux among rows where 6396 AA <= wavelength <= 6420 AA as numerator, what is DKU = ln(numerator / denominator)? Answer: -0.052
